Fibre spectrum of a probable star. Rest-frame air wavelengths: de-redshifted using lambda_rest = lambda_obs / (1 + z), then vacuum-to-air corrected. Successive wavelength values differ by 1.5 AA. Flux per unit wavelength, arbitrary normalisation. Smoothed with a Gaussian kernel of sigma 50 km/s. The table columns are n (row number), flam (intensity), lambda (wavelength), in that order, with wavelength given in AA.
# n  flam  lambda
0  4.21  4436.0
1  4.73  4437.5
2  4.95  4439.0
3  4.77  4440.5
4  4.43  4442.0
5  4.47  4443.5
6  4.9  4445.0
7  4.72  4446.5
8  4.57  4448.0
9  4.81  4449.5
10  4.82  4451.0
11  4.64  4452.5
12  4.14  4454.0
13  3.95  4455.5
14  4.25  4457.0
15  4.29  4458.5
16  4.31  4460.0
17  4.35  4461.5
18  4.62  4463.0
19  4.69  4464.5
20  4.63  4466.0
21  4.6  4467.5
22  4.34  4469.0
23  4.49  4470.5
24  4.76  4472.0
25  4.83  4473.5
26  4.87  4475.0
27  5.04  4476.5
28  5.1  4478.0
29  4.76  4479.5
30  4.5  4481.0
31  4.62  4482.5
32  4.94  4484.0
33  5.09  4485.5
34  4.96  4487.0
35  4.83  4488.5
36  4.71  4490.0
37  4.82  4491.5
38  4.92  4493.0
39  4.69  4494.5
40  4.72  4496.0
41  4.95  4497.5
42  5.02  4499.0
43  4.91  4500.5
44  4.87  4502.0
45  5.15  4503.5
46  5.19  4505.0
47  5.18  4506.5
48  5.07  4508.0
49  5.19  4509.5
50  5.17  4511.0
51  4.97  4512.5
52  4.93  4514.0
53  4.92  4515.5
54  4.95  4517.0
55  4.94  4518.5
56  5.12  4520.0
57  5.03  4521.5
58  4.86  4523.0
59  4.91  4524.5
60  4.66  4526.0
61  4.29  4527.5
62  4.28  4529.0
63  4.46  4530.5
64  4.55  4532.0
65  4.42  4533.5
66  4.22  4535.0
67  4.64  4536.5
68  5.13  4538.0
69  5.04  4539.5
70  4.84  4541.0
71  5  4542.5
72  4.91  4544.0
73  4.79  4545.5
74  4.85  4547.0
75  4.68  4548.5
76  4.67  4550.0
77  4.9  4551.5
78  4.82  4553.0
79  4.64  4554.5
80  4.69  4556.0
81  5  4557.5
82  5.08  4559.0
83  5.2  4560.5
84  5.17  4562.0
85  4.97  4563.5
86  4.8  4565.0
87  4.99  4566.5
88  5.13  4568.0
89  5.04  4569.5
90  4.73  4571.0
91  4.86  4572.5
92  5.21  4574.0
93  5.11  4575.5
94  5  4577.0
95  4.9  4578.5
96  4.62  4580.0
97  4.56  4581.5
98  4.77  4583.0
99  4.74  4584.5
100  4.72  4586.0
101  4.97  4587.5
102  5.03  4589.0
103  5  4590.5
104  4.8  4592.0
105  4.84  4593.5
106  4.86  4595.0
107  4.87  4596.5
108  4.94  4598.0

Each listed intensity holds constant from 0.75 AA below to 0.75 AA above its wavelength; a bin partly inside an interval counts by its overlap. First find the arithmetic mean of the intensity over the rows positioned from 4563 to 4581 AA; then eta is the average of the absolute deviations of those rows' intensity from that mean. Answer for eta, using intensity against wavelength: 0.14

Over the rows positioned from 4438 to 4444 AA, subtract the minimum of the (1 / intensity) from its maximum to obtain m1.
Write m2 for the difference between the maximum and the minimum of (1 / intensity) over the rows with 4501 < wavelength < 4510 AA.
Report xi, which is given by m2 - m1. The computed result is -0.011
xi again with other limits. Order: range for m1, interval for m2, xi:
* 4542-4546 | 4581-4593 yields 0.012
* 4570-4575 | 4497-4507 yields -0.007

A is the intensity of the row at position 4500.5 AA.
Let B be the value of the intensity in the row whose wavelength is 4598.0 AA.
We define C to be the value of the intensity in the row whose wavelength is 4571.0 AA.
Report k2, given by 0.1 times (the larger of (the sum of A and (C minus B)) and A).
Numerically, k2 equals 0.491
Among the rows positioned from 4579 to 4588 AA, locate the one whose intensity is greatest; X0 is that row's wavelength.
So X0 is 4587.5 AA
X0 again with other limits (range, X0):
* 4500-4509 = 4505.0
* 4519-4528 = 4520.0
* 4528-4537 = 4536.5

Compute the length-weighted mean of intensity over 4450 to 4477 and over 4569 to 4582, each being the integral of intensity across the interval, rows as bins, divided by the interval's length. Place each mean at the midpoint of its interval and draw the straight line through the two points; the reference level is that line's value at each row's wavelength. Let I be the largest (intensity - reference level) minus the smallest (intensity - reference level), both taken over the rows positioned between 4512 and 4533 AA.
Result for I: 0.87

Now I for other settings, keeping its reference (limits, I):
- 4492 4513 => 0.47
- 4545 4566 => 0.54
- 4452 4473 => 0.76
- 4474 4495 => 0.61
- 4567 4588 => 0.67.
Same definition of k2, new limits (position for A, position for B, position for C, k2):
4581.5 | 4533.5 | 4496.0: 0.486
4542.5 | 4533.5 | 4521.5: 0.561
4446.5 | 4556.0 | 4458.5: 0.472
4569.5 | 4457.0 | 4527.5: 0.508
